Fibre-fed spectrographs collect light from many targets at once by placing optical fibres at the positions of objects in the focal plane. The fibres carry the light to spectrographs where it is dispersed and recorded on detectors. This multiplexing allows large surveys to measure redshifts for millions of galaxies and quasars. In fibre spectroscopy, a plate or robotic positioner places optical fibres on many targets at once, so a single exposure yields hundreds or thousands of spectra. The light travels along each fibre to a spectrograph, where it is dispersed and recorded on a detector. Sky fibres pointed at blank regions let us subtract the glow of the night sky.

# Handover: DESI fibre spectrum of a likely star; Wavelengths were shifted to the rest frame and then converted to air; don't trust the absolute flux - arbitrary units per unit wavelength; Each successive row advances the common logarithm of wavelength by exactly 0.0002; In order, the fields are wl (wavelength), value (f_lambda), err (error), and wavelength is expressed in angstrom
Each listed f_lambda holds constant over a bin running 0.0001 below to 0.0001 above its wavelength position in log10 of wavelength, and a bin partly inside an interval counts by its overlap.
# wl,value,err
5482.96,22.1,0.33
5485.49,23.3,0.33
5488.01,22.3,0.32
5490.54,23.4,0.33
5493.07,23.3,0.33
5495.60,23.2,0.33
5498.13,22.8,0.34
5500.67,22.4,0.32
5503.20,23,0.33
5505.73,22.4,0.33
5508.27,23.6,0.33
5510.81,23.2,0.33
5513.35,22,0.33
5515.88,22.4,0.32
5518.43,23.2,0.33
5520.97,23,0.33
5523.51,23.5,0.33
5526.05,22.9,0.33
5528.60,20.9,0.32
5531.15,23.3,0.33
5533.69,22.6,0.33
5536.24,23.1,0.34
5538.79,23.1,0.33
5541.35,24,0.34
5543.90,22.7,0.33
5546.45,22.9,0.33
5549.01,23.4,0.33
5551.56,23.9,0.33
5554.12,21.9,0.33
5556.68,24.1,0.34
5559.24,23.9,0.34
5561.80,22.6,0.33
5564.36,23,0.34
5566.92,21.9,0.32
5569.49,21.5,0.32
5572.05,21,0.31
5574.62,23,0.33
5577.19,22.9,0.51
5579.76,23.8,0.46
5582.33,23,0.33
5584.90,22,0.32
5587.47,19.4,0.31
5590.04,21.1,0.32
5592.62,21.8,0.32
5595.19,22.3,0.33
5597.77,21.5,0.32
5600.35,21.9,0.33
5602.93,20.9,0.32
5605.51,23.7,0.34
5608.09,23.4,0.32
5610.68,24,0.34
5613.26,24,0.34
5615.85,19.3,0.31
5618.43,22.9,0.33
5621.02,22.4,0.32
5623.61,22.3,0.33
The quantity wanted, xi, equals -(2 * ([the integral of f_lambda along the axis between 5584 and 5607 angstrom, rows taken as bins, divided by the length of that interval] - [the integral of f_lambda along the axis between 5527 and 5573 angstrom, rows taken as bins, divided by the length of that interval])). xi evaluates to 2.3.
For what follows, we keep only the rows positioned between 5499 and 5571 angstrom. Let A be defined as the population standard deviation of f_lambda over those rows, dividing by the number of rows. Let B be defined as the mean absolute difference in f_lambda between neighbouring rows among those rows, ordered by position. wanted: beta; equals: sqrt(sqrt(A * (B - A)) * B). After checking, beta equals 0.49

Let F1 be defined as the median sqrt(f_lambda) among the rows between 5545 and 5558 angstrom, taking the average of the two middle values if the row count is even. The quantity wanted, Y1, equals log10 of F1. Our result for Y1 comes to 0.685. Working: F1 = 4.84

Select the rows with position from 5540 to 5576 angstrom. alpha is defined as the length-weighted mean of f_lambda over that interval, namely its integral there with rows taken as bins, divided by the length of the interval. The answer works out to 22.8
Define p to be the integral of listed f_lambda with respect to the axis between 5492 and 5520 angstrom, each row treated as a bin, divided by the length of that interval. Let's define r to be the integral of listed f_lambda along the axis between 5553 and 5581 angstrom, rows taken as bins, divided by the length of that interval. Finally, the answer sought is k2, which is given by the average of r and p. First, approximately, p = 22.9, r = 22.7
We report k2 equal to 22.8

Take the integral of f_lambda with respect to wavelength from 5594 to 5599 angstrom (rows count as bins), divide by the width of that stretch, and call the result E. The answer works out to 21.9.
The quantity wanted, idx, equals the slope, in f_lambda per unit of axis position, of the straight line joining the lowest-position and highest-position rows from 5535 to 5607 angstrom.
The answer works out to 0.009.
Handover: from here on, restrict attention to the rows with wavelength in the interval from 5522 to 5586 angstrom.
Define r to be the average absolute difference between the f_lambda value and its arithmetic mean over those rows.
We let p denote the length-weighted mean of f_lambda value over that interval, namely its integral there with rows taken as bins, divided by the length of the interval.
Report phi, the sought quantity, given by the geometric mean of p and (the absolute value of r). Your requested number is 3.92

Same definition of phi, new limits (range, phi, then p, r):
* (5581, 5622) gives 4.96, 22.1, 1.11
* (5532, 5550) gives 2.78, 23.1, 0.33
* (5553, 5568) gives 4.19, 22.9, 0.77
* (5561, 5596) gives 4.33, 22.1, 0.85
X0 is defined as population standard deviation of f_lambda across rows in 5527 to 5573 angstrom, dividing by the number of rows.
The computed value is 1.0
